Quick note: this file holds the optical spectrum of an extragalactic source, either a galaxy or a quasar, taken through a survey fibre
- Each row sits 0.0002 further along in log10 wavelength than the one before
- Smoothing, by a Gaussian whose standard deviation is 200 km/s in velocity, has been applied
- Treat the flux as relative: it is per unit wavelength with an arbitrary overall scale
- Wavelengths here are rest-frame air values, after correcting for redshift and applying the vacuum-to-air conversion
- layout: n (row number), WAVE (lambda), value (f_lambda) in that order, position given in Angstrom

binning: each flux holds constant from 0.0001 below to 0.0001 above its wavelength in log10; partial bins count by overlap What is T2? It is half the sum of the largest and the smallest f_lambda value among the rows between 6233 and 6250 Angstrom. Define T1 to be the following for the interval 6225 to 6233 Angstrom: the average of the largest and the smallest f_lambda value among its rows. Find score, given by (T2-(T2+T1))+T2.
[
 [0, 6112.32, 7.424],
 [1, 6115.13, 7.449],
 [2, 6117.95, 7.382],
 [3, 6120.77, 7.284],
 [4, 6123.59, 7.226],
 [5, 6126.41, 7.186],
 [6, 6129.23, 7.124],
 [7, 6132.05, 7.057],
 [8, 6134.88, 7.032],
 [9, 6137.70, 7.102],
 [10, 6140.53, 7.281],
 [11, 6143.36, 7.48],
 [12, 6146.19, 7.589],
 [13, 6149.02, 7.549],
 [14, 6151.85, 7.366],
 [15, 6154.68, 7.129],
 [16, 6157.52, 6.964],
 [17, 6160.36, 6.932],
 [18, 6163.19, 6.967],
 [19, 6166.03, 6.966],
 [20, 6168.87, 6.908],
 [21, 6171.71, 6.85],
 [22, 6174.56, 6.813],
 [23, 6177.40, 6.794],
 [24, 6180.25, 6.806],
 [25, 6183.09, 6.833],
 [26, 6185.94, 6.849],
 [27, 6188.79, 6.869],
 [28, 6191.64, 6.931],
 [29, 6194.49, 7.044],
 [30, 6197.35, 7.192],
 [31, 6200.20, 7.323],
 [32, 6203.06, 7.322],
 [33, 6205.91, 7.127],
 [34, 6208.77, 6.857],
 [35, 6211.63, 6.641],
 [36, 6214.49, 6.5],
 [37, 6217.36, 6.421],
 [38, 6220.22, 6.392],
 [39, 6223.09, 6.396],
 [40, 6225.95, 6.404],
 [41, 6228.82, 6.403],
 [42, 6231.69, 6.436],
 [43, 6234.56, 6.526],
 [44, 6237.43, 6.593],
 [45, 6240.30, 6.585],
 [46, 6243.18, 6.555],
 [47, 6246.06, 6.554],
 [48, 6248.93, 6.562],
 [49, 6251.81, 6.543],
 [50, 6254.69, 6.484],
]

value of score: 0.1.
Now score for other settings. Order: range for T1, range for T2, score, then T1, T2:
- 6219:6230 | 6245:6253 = 0.2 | 6.4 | 6.55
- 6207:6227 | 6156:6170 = 0.3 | 6.6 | 6.94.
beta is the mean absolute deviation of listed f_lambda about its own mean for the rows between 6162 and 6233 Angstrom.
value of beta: 0.226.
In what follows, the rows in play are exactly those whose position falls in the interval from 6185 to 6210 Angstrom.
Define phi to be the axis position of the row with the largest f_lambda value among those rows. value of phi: 6200.20 Angstrom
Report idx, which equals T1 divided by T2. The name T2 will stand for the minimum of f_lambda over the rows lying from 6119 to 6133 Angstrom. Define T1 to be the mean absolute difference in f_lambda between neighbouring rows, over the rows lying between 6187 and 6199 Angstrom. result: 0.015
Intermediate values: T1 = 0.11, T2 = 7.057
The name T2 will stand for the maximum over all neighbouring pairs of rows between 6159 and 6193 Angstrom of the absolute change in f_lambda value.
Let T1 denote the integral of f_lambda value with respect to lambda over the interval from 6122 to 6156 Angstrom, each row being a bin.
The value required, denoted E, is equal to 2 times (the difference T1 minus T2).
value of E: 494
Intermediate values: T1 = 247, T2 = 0.062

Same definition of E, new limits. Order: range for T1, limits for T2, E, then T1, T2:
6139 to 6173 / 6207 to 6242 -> 487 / 244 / 0.216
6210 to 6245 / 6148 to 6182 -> 454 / 227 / 0.237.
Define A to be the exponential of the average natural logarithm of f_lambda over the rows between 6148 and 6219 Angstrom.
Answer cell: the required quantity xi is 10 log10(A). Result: 8.42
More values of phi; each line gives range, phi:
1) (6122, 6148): 6146.19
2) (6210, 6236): 6211.63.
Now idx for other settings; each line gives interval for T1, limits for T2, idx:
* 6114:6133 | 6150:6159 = 0.009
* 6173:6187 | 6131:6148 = 0.003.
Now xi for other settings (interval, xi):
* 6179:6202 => 8.44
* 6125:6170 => 8.55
